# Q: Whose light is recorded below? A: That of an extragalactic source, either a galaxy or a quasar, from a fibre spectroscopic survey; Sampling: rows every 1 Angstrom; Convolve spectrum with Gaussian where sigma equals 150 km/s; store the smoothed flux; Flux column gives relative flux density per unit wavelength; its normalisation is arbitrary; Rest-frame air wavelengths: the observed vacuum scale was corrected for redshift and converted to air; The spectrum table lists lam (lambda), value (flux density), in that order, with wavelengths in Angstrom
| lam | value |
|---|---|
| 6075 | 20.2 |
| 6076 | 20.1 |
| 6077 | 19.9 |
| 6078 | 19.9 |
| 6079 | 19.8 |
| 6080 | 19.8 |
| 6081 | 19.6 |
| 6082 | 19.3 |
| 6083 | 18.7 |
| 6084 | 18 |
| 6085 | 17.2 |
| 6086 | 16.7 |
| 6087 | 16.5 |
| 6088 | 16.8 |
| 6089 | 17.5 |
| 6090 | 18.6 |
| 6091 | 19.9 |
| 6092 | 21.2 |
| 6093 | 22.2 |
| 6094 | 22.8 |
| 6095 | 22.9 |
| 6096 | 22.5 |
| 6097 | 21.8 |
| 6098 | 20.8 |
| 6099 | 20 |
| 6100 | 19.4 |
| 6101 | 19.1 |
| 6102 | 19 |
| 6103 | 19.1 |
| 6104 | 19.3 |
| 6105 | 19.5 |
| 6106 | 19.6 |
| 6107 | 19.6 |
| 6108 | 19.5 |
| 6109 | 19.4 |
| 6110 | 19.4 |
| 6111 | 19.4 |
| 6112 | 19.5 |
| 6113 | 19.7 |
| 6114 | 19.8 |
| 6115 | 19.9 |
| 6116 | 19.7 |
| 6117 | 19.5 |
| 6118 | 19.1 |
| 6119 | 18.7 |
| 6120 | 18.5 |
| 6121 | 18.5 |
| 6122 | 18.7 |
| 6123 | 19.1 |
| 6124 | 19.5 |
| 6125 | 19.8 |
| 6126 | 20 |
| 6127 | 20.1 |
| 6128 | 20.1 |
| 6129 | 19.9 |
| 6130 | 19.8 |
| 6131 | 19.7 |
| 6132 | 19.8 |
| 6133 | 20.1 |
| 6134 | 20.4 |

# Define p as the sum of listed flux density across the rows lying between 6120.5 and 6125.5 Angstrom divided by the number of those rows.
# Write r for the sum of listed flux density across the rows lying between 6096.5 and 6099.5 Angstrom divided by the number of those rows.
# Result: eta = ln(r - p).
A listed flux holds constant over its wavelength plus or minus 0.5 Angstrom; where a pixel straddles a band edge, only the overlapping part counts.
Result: 0.6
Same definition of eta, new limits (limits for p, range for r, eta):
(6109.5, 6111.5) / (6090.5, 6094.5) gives 0.8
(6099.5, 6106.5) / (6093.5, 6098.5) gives 1.1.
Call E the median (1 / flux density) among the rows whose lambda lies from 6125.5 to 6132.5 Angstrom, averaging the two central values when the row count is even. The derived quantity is 0.0503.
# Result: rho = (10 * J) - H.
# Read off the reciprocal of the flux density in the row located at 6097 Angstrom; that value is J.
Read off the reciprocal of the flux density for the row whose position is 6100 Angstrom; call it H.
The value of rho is 0.41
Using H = 0.0515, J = 0.0459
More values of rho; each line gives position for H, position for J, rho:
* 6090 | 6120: 0.49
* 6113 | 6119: 0.48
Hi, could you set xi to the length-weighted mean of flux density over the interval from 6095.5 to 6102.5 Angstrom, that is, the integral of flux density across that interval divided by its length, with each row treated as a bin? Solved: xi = 20.4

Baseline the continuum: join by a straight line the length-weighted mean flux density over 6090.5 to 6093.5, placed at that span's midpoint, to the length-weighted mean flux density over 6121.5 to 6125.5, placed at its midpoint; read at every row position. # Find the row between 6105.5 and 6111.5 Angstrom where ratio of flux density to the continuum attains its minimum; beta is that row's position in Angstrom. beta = 6109 Angstrom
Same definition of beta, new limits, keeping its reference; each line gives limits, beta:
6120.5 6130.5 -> 6121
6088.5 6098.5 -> 6089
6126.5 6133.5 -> 6131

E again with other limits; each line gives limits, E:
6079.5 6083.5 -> 0.0514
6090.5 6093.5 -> 0.0472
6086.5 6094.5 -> 0.0520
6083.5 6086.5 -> 0.0581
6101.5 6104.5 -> 0.0524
